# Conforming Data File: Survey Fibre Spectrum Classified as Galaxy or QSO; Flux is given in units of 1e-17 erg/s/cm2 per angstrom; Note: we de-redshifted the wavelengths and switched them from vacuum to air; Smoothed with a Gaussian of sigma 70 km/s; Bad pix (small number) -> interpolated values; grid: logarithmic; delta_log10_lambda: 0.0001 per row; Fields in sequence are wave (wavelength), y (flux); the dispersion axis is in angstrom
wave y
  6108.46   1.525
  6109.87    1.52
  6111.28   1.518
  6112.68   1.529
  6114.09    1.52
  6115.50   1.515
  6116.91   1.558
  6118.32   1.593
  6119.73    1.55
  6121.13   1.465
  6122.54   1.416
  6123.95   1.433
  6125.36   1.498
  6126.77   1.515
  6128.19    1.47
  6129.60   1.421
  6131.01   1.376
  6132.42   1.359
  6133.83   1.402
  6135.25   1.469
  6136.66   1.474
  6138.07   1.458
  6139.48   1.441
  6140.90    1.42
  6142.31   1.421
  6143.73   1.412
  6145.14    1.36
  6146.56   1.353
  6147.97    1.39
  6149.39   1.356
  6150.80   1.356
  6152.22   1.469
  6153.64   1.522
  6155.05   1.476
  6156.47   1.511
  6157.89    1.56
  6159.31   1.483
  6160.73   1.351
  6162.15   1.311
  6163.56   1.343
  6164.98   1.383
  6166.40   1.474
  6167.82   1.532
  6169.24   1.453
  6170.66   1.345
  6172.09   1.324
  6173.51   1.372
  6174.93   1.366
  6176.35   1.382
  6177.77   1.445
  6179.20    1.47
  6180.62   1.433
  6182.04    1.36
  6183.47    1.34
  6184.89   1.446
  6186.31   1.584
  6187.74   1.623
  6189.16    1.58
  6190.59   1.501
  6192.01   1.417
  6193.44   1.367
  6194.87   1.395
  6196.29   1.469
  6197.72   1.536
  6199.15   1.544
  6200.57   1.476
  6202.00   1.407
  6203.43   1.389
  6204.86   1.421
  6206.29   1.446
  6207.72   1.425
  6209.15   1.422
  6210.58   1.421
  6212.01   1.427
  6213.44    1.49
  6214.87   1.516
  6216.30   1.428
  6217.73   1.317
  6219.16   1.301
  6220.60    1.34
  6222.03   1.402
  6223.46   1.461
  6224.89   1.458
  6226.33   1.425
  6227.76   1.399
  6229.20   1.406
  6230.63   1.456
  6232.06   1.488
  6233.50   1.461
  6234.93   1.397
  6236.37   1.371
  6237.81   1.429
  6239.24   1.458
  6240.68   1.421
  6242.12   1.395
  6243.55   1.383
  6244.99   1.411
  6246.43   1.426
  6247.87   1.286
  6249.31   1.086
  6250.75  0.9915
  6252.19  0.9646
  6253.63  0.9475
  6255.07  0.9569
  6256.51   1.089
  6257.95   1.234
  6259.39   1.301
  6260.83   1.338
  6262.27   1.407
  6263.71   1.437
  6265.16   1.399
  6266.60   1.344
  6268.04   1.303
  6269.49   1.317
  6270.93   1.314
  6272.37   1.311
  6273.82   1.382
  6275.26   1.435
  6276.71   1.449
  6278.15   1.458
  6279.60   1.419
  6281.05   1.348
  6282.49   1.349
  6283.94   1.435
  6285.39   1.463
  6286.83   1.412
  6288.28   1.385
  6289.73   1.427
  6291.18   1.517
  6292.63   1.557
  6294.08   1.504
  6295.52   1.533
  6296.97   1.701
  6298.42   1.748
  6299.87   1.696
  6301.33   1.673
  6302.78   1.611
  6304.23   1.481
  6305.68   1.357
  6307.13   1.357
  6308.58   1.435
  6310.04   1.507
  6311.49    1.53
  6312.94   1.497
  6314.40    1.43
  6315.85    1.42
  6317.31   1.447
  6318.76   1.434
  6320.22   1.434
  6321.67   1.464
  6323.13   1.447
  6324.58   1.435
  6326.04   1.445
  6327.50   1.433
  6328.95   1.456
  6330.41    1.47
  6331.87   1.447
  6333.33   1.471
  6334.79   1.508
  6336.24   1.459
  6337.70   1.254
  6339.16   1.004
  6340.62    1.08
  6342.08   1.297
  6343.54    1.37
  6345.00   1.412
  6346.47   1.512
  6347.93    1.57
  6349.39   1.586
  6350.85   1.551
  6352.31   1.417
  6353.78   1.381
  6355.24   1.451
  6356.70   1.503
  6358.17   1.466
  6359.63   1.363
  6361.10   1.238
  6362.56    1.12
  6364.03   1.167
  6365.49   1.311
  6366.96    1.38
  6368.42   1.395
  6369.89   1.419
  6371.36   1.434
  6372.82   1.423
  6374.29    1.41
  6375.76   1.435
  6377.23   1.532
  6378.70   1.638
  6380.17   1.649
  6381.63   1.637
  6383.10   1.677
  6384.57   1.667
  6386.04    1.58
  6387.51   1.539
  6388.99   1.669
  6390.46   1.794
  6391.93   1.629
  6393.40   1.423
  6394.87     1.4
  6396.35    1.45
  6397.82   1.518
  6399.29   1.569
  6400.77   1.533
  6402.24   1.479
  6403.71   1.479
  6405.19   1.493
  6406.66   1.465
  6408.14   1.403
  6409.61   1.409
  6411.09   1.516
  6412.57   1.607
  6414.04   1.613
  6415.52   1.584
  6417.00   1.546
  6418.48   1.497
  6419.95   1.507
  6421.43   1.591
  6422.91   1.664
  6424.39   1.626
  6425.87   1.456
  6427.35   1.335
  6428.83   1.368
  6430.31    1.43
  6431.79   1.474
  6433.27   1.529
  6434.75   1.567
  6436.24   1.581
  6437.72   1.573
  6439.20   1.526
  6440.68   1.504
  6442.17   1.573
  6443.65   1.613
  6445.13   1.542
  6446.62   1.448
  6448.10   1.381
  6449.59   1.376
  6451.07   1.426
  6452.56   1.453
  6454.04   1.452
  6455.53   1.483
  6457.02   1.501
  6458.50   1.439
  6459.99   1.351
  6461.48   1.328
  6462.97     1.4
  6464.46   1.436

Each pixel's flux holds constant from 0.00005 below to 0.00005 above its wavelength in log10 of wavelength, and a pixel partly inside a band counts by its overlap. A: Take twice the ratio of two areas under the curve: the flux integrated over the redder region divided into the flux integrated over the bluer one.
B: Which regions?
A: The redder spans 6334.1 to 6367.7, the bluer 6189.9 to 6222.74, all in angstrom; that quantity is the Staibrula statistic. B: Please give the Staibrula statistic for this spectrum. 2.05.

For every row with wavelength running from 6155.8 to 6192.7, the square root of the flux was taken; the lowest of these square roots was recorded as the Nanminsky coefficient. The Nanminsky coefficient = 1.14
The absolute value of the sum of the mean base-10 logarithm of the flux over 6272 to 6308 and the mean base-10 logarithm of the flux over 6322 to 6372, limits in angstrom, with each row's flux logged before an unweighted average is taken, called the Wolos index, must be 0.310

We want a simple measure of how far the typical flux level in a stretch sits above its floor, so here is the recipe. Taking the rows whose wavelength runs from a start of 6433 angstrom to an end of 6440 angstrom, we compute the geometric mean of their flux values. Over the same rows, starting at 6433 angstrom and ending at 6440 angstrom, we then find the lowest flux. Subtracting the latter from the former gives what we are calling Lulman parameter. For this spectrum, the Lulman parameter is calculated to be 0.029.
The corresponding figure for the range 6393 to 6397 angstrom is 0.024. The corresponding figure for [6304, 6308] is 0.040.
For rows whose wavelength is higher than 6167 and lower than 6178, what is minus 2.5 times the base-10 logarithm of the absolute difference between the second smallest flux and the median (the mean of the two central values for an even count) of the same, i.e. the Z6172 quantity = 3.7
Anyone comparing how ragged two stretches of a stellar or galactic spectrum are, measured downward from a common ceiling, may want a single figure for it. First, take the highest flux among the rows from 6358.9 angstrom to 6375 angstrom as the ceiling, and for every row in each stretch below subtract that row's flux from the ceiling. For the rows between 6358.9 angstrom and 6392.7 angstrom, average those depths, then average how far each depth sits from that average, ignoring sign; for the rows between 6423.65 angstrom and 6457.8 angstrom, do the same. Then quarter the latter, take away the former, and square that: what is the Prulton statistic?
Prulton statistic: 0.017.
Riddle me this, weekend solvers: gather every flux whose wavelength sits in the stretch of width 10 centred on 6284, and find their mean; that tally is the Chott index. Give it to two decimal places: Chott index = 1.40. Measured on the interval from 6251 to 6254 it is 0.96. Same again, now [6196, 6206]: 1.46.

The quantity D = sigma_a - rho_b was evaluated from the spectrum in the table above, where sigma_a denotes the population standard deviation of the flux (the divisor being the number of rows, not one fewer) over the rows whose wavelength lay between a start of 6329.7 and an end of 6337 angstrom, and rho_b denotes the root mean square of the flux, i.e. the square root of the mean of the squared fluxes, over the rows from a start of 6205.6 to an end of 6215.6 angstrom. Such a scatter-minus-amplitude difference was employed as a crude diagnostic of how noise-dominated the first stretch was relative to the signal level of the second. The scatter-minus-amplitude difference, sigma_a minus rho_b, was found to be -1.43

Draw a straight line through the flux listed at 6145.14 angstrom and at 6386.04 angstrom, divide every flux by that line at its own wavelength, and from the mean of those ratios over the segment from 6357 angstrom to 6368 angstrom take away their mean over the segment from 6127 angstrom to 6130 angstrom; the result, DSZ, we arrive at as -0.25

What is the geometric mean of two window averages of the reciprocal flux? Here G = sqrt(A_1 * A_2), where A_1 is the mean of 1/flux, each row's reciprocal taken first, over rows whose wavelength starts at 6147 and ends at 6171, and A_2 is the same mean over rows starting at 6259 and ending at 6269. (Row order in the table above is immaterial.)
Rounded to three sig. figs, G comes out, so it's 0.718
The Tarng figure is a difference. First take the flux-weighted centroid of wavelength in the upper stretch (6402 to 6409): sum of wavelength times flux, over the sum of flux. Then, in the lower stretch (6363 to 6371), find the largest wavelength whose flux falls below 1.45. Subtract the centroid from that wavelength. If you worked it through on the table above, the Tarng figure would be -35.3 angstrom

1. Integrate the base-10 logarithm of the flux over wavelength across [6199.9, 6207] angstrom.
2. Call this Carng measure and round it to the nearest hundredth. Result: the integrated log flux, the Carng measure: 1.10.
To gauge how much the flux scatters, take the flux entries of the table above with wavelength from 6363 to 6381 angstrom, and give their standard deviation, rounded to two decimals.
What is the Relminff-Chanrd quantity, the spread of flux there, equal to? 0.13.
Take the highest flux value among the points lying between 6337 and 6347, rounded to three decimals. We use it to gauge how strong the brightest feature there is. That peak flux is 1.512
